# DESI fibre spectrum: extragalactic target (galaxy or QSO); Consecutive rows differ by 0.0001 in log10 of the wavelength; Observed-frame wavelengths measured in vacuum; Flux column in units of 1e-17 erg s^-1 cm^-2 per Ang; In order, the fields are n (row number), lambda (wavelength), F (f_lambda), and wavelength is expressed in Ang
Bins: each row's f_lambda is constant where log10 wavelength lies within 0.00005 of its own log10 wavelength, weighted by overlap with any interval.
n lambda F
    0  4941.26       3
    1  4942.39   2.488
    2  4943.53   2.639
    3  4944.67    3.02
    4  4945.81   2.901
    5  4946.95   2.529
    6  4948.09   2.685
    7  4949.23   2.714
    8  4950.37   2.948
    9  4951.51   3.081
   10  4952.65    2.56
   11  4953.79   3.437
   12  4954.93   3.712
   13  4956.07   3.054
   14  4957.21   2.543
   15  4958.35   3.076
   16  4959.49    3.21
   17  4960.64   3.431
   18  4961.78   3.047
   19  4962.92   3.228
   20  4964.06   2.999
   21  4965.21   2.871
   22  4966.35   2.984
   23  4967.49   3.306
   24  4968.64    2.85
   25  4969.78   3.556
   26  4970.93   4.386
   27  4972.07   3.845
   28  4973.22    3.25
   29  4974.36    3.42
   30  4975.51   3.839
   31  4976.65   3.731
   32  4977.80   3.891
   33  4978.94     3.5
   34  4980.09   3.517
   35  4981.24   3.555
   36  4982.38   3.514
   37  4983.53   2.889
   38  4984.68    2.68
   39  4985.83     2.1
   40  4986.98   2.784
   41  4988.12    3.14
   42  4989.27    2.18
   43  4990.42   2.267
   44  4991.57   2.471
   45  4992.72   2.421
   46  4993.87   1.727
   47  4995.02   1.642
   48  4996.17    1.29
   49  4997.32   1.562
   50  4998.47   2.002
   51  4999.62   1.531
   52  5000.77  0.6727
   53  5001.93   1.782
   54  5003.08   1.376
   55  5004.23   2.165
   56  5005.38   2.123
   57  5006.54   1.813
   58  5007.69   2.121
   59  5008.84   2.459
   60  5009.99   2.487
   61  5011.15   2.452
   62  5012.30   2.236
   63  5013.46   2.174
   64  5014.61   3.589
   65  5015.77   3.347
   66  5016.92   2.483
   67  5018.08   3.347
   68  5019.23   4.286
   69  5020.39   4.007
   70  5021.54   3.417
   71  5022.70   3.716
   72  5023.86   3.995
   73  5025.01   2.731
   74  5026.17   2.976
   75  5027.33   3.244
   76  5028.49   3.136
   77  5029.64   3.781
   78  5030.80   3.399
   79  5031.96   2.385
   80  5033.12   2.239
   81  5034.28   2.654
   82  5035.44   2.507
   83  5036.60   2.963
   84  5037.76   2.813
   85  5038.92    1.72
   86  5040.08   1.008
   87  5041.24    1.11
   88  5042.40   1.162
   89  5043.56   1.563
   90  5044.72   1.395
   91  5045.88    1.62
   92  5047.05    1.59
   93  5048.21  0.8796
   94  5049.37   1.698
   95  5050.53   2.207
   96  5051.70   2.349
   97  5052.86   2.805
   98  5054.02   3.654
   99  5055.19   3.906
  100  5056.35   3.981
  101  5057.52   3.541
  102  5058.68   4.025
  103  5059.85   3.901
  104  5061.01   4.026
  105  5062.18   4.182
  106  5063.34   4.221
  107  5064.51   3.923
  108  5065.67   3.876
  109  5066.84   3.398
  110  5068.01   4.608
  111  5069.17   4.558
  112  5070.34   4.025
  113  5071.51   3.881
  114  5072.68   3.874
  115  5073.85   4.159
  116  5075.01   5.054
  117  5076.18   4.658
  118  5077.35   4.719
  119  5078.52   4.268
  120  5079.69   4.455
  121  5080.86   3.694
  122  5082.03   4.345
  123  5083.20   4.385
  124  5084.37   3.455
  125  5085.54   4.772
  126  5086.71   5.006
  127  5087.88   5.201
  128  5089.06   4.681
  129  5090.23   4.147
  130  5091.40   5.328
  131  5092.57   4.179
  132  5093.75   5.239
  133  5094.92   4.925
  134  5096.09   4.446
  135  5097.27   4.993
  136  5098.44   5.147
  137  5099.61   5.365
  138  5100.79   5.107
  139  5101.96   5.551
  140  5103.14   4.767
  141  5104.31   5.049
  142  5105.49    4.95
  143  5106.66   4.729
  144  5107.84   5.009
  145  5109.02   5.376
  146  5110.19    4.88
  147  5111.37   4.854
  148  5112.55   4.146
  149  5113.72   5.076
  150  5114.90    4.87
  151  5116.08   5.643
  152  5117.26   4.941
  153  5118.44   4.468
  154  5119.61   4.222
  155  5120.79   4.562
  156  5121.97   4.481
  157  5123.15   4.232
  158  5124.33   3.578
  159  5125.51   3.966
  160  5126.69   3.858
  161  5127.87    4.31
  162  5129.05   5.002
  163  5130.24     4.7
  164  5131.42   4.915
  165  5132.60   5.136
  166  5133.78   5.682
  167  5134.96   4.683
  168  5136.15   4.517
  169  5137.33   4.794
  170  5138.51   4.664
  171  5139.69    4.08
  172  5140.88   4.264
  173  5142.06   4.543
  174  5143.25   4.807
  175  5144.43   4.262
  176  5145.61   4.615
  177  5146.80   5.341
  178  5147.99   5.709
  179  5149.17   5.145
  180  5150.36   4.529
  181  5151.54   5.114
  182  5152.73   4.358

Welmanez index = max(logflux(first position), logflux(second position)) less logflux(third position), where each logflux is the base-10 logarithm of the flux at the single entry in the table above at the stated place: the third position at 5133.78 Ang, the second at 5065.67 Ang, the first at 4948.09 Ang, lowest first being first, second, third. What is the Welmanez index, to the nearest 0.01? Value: -0.17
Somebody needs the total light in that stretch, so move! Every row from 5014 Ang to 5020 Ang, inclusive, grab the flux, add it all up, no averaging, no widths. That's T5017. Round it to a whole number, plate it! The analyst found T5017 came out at 17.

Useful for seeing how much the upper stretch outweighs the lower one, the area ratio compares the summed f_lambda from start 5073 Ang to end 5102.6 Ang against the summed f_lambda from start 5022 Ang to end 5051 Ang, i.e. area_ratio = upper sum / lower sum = 2.0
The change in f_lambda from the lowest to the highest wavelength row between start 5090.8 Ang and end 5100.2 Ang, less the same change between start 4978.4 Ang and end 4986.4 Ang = 1.4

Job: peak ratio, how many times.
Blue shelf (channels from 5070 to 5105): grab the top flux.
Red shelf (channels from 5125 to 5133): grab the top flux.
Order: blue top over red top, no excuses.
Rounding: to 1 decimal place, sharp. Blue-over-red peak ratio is 1.1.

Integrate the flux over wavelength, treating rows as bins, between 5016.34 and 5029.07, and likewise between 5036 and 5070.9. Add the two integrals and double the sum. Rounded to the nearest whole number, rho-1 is 288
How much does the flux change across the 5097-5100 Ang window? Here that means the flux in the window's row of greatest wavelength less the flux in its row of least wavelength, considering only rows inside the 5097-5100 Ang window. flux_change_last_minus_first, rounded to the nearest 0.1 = 0.4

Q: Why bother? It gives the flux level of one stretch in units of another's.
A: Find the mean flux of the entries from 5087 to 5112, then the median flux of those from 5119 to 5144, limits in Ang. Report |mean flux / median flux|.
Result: 1.09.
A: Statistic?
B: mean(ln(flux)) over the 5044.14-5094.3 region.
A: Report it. 1.3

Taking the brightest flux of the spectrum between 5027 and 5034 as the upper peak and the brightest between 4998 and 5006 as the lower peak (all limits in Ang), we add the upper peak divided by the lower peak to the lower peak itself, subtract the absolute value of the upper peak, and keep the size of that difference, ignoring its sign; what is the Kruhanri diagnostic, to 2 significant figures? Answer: 0.13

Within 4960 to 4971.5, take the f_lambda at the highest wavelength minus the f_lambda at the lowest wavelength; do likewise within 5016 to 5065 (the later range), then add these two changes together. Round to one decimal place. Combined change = 2.4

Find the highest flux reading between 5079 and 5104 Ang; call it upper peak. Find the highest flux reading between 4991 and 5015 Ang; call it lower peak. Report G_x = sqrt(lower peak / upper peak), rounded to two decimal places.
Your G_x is 0.80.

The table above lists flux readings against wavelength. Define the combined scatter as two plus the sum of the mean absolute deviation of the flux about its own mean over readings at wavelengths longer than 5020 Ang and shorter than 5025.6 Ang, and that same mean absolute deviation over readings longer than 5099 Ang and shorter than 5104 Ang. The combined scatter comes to 2.66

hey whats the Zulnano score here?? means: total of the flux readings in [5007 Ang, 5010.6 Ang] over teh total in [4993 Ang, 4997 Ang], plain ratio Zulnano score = 1.5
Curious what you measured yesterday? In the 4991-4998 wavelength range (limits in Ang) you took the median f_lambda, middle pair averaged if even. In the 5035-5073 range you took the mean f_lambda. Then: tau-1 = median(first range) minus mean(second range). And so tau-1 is -1.3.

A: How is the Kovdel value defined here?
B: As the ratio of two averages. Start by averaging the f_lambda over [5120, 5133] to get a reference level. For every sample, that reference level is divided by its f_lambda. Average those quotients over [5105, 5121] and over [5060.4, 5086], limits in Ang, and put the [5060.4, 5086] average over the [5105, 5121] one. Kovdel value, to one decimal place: 1.2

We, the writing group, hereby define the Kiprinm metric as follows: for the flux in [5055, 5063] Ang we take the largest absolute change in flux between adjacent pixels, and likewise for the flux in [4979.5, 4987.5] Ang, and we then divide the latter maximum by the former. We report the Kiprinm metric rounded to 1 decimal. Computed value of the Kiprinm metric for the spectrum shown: 1.4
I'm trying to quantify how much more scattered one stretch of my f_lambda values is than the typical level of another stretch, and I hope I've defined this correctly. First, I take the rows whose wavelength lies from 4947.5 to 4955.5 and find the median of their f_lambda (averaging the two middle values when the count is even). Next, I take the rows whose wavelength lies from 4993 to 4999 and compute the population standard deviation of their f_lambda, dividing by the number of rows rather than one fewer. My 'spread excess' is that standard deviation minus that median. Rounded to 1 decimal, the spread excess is -2.7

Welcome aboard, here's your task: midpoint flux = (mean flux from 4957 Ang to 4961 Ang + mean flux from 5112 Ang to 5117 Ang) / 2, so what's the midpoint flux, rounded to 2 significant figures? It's 4.0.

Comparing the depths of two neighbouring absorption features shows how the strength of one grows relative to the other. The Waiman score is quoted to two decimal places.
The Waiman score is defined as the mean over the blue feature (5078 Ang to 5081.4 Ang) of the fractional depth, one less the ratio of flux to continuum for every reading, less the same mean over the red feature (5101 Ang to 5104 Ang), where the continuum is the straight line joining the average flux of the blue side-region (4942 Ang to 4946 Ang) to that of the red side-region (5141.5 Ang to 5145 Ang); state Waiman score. 0.19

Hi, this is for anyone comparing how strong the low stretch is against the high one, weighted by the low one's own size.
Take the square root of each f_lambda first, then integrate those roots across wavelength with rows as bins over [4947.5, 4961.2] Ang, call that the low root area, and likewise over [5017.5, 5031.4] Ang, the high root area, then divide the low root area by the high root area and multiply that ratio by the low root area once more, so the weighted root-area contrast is 22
